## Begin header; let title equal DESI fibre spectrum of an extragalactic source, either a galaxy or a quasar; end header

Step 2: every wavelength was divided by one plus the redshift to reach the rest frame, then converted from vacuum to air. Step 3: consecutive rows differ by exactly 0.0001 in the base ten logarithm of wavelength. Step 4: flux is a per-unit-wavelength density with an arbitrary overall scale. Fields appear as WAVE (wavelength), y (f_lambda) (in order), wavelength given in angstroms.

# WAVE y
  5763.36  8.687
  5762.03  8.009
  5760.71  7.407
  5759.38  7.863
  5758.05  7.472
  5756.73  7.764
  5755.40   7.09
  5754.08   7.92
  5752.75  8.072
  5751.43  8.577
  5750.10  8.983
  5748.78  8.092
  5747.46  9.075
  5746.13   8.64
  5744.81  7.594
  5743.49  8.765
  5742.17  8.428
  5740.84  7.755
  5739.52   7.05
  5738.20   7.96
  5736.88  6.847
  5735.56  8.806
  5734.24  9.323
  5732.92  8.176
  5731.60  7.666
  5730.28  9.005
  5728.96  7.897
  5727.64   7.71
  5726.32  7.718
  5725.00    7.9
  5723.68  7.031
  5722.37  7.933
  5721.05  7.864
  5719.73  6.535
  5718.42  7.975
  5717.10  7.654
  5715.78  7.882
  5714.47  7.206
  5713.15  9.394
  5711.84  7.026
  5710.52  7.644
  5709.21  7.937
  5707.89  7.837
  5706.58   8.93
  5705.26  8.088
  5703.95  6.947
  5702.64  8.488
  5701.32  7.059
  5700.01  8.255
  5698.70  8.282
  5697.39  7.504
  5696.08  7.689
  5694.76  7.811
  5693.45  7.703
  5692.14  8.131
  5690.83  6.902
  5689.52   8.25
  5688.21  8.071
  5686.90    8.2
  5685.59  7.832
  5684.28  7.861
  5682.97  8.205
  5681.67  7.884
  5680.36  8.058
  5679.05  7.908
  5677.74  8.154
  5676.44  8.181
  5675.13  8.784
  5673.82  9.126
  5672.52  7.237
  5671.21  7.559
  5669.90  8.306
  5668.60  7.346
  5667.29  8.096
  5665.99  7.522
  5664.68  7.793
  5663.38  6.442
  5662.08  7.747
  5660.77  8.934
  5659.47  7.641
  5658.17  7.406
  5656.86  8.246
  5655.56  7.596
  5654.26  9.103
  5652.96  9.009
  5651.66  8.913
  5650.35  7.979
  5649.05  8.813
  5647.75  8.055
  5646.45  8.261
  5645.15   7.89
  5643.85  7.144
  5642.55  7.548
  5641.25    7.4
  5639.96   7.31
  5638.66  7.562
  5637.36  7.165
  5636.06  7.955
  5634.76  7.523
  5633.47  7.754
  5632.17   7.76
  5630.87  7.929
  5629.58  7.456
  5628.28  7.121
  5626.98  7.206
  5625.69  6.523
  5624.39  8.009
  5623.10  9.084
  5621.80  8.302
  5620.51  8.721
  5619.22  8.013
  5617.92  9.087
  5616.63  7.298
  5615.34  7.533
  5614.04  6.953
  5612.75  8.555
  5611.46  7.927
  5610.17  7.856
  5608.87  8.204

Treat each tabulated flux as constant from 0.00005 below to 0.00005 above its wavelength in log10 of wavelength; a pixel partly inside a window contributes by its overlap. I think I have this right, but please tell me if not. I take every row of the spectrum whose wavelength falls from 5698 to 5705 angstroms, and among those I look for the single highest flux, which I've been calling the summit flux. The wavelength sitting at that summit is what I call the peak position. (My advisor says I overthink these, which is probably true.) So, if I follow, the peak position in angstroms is 5702.64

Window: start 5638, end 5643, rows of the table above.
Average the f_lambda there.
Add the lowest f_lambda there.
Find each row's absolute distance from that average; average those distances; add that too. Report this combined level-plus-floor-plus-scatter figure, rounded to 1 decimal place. 14.9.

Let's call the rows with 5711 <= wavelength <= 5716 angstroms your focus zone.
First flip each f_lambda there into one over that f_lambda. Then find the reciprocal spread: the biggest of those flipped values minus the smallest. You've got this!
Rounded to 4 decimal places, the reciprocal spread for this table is 0.0359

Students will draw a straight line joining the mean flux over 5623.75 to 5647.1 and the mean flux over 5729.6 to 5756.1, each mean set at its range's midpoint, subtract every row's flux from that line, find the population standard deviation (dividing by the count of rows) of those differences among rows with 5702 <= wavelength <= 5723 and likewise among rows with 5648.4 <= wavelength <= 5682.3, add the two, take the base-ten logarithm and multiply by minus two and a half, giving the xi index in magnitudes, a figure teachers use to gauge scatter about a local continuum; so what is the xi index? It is -0.35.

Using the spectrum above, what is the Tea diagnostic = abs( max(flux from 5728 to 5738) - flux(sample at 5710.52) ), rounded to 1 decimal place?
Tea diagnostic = 1.7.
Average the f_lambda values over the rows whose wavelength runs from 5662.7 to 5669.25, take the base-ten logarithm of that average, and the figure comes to 0.872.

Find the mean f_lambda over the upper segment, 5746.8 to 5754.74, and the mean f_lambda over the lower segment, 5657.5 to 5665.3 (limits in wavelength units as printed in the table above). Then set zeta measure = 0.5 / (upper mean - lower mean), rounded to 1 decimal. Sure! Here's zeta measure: 0.6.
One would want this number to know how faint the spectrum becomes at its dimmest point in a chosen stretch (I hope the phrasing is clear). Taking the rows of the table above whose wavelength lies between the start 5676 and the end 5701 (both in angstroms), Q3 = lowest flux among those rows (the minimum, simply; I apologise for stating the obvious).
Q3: 6.902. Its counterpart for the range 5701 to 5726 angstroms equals 6.535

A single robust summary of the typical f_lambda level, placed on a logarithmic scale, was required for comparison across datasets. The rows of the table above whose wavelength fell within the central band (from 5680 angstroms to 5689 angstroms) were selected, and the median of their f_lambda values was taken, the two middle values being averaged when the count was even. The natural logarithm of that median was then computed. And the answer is 2.09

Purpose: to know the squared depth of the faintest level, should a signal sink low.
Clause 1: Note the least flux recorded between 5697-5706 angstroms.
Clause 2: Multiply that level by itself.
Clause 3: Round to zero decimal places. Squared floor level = 48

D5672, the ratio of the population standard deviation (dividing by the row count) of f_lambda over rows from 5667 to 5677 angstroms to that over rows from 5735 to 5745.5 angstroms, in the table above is 0.91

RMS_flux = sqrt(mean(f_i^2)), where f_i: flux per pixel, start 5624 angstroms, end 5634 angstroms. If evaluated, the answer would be 7.48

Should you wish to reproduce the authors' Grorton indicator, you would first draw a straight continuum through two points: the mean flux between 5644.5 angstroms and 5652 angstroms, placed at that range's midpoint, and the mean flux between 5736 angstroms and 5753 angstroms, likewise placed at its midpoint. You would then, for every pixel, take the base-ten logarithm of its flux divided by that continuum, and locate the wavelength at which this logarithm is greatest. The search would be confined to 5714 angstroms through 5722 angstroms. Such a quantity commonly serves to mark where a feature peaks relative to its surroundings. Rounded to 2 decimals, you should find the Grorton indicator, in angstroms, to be 5718.42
